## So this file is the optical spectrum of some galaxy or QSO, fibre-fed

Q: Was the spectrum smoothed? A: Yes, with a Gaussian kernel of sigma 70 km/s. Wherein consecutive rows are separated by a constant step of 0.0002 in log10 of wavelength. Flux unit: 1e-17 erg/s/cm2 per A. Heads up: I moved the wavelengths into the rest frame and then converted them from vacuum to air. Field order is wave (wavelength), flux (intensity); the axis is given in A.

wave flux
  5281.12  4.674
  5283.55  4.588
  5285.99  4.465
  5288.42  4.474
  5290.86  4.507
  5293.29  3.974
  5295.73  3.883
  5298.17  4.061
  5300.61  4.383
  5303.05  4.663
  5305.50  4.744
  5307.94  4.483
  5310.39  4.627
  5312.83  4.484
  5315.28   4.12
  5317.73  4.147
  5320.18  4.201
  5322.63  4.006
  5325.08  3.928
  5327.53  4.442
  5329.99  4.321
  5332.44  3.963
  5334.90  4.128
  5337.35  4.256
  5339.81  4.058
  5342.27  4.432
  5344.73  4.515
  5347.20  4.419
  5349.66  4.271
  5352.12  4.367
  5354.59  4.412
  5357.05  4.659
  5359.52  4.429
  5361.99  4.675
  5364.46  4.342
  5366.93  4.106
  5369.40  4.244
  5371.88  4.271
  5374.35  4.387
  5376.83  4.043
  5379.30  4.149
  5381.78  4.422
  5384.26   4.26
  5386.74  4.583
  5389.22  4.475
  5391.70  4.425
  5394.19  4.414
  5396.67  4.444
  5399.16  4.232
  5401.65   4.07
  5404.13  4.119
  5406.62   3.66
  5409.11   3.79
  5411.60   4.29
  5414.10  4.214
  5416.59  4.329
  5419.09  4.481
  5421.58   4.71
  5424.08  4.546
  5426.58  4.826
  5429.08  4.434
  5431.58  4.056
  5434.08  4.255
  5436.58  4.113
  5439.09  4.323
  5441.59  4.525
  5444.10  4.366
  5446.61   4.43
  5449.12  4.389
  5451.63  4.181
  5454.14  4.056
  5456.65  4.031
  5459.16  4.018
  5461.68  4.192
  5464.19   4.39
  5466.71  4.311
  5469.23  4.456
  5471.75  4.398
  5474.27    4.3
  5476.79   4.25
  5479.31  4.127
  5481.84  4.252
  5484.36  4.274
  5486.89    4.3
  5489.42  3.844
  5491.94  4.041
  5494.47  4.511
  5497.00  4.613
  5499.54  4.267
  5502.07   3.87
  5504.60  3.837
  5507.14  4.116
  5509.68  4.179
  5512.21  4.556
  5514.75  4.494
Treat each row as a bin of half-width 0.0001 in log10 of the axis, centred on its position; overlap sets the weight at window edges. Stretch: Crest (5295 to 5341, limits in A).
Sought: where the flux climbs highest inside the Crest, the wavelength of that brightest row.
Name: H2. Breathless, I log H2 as 5305.50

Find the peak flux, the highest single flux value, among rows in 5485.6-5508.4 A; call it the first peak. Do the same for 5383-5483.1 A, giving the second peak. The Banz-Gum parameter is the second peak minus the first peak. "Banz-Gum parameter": 0.21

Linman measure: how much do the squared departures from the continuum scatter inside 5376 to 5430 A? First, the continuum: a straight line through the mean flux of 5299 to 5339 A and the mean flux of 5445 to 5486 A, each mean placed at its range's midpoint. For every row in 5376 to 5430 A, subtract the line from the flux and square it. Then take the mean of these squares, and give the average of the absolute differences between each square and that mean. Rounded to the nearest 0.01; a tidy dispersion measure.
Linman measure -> 0.08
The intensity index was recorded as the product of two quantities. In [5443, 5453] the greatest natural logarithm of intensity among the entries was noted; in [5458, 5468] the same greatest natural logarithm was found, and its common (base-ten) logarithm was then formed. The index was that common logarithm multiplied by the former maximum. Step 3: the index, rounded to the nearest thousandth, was 0.253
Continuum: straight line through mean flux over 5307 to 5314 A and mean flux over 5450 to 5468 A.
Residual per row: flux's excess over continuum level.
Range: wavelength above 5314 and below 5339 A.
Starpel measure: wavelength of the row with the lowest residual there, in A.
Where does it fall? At 5325.08 A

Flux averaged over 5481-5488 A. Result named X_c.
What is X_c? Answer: 4.28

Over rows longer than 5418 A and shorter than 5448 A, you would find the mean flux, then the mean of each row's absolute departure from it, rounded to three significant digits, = 0.166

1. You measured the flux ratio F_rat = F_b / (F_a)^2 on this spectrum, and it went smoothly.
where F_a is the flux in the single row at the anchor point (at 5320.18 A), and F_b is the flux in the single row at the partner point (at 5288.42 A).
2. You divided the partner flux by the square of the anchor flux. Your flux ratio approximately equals 0.254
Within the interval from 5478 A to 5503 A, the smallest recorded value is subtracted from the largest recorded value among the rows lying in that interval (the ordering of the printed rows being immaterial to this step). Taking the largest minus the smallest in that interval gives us 0.77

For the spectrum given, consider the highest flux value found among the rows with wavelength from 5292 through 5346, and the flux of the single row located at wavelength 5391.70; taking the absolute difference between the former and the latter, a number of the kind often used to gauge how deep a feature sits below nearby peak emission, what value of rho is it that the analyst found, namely 0.32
